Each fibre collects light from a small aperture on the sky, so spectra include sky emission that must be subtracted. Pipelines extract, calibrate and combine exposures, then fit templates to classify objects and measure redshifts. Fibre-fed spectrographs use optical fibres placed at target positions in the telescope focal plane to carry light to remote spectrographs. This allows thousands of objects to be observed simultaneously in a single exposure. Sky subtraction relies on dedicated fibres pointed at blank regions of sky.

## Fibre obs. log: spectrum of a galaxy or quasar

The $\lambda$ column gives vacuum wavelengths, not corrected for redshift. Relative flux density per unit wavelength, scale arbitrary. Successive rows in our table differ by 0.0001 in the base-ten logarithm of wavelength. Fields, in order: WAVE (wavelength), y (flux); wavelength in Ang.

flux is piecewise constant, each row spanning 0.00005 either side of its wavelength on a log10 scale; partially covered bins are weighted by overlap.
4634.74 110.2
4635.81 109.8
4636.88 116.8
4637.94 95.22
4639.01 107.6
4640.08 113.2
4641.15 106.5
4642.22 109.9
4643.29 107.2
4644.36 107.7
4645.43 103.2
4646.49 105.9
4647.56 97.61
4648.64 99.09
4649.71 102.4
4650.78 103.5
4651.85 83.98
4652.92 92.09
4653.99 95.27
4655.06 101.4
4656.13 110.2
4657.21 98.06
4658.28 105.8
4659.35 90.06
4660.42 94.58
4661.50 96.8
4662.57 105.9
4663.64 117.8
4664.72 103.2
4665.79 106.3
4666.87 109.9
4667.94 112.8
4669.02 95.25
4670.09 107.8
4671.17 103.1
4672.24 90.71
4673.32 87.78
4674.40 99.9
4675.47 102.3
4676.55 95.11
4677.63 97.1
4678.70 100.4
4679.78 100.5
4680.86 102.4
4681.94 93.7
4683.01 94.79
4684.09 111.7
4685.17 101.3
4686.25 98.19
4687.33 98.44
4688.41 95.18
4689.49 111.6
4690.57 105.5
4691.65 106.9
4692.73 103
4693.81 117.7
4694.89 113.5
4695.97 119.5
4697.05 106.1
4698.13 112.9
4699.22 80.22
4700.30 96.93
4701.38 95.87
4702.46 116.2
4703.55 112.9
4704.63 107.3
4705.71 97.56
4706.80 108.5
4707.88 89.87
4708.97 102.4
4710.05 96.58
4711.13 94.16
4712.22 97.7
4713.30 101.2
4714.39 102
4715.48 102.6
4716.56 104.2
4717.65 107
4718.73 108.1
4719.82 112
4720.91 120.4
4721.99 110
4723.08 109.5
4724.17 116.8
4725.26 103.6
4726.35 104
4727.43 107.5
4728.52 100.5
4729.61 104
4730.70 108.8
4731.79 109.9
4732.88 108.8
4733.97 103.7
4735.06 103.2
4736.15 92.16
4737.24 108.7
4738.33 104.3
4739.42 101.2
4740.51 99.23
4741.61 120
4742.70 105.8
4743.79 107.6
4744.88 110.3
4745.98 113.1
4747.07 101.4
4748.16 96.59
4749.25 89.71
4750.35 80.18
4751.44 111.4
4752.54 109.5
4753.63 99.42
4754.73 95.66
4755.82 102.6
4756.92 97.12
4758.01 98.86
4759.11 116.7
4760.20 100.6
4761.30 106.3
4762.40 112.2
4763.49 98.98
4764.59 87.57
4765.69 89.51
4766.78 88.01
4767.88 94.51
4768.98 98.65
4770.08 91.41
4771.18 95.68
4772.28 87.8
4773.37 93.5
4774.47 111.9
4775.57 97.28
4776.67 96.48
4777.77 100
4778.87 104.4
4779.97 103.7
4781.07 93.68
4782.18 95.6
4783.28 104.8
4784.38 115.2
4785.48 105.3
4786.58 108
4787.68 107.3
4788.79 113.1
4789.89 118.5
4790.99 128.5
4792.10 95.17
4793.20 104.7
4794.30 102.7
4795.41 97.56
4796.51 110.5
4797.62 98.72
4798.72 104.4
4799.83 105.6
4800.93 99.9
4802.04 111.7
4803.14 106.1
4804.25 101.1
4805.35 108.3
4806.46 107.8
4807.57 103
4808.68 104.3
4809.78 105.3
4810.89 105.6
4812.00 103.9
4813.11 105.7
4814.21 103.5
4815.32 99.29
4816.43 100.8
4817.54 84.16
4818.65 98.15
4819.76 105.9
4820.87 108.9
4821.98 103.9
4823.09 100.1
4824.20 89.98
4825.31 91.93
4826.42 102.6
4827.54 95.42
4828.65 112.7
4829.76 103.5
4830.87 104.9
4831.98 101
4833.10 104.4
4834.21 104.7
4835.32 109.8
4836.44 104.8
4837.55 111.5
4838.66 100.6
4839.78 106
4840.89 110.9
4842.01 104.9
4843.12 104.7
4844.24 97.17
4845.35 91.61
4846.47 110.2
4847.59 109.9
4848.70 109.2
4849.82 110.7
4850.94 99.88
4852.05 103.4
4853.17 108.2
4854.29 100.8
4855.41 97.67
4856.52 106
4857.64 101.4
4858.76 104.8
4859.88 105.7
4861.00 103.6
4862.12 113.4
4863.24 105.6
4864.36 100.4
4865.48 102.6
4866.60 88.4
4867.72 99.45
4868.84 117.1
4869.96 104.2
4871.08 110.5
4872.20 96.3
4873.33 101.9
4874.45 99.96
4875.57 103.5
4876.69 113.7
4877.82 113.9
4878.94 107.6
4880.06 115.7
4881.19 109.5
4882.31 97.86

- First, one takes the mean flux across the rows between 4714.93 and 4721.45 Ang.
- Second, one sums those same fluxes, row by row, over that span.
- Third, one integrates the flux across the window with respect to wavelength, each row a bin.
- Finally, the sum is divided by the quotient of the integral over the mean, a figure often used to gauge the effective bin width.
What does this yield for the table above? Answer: 100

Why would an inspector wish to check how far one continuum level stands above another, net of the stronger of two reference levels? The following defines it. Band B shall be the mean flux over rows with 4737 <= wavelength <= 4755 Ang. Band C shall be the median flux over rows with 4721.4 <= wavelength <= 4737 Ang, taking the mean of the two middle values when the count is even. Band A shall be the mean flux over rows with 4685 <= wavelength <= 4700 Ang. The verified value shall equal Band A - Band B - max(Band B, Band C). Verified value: -104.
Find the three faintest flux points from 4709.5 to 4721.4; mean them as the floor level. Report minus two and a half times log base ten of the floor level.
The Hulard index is -4.96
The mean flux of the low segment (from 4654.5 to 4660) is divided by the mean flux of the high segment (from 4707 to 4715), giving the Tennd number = 1.03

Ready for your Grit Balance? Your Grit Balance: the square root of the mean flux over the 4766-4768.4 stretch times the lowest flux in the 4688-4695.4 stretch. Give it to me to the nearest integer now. 93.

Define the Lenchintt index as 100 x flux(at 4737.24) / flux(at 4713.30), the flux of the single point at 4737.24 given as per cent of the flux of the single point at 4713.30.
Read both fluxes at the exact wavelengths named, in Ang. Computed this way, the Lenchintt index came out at 107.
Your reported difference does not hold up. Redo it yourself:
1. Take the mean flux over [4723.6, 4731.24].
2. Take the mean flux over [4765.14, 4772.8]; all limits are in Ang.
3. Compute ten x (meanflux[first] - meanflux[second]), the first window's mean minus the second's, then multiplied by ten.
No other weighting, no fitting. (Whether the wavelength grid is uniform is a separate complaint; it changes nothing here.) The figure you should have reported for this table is 142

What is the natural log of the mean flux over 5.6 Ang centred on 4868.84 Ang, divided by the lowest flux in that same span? 0.16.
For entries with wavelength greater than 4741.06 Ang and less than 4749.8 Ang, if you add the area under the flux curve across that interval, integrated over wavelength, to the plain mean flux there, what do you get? 1028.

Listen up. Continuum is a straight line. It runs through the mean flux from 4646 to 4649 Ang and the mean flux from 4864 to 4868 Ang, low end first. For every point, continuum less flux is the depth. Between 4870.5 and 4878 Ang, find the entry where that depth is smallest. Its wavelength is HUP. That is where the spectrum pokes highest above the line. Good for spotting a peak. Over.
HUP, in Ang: 4877.82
